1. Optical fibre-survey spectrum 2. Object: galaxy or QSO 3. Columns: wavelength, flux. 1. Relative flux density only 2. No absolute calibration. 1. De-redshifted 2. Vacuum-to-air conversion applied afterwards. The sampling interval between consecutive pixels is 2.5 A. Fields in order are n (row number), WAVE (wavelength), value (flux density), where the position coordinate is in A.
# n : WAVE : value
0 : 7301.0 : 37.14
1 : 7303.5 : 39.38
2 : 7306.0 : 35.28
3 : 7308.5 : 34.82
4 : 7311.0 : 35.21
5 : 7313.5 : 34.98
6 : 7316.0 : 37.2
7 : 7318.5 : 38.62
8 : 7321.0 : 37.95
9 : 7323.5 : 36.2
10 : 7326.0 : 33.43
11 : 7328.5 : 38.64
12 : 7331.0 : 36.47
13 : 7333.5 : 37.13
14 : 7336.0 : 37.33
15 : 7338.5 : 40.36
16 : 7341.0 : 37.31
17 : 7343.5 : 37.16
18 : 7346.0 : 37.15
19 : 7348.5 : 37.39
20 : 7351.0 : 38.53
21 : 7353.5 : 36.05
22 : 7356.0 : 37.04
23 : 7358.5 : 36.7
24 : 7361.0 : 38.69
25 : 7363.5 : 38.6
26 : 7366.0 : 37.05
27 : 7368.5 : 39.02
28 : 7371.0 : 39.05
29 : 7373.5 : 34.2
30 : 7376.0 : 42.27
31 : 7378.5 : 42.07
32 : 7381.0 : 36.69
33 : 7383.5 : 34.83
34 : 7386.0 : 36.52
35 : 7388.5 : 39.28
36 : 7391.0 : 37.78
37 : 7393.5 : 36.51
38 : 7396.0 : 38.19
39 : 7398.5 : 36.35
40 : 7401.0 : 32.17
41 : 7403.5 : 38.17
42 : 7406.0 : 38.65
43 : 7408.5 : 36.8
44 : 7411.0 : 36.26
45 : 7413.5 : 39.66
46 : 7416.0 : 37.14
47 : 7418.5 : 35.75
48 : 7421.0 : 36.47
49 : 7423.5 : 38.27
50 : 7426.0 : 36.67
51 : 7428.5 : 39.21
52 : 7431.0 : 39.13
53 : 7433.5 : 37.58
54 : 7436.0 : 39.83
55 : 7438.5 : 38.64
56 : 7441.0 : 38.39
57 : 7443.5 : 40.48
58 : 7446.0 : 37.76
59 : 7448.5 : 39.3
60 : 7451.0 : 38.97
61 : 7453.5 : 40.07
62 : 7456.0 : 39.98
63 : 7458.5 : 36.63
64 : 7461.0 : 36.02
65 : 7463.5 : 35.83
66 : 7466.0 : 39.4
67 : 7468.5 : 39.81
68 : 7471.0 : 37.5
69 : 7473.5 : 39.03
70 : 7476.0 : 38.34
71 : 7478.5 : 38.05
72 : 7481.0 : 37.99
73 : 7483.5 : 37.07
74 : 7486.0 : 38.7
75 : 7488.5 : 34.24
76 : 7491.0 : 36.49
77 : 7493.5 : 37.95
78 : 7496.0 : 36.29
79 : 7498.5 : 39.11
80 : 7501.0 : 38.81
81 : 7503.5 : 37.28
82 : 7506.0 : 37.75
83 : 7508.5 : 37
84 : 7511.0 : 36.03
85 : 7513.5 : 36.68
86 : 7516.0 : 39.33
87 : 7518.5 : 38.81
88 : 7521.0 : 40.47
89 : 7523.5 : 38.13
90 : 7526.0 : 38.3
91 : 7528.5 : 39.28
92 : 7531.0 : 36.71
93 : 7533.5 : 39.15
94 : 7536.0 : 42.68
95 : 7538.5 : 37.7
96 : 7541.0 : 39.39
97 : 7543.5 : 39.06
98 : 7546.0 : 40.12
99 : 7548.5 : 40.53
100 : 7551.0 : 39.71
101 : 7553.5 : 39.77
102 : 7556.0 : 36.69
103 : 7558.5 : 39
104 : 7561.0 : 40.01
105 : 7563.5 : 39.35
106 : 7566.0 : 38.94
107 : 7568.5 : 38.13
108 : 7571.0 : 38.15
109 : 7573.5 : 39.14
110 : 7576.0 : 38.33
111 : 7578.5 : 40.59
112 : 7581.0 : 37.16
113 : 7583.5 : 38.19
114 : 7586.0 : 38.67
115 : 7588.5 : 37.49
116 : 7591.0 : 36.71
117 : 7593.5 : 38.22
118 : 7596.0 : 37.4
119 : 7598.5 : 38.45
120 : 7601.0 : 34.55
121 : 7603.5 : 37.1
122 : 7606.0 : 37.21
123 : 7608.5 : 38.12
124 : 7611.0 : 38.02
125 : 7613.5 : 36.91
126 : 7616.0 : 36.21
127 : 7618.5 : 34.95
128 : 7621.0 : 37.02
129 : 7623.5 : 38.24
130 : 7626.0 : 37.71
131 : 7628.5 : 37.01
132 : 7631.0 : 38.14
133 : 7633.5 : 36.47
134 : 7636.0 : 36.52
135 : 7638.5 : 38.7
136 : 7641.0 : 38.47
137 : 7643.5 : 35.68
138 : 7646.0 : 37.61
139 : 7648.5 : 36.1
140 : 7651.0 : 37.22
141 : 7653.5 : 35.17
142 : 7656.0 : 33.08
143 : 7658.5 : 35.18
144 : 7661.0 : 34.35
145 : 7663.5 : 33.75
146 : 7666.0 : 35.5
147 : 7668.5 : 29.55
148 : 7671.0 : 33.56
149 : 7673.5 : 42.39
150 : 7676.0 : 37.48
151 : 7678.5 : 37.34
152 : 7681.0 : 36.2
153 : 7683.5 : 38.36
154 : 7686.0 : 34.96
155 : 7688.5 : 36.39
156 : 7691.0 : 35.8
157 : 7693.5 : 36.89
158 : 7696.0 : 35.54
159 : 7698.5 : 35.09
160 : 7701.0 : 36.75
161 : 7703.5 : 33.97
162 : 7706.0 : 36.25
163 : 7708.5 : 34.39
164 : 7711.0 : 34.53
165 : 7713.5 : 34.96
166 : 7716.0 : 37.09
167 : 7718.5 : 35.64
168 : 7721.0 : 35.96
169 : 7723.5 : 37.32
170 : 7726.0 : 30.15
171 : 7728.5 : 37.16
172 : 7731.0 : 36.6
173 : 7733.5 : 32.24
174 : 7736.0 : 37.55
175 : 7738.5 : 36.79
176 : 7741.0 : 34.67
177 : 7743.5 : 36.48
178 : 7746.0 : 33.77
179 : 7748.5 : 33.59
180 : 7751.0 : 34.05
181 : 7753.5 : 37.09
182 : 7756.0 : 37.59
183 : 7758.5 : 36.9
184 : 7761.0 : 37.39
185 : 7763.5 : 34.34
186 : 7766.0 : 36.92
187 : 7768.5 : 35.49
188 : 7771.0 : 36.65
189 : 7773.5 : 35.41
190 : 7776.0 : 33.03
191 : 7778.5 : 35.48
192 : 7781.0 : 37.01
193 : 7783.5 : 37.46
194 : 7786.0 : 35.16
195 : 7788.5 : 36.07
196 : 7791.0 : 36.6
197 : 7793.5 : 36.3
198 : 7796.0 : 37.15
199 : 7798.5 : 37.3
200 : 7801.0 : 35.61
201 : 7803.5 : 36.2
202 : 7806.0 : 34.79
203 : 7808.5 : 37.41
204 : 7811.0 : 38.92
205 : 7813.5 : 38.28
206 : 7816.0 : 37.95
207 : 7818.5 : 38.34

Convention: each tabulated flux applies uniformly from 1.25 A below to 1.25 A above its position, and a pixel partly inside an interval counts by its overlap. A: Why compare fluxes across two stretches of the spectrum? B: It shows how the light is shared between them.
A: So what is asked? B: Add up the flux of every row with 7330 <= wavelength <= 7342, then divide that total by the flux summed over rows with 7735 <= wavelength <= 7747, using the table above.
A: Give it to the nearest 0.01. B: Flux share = 1.05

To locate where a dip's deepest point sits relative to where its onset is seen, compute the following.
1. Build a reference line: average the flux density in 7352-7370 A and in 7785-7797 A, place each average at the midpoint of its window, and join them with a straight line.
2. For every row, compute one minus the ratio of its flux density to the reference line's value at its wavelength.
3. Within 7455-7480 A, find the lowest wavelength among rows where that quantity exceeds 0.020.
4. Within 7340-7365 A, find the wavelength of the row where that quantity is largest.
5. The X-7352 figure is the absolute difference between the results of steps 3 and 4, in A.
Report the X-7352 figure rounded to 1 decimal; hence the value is 107.5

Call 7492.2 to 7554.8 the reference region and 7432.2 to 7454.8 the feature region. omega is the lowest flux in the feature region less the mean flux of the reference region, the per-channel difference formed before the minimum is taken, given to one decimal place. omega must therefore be -1.1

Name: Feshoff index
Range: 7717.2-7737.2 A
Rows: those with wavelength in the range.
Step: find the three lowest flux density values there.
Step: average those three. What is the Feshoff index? 32.7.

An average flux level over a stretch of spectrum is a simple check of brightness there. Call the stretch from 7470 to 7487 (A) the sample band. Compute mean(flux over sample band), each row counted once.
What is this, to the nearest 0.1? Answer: 38.1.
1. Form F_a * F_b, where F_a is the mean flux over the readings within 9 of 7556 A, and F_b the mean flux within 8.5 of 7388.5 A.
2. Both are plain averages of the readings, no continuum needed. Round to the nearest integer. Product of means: 1458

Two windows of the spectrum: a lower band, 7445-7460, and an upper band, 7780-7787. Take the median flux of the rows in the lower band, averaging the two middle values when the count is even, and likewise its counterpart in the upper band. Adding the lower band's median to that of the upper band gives 76.1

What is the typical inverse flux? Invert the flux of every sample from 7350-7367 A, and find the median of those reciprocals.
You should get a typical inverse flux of 0.0270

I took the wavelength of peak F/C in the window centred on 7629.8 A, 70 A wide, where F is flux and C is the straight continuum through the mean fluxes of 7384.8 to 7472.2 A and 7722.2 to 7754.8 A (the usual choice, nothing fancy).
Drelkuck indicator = 7638.5 A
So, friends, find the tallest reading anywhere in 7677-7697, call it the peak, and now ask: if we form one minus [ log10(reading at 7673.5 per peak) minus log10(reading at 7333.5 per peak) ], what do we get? 0.94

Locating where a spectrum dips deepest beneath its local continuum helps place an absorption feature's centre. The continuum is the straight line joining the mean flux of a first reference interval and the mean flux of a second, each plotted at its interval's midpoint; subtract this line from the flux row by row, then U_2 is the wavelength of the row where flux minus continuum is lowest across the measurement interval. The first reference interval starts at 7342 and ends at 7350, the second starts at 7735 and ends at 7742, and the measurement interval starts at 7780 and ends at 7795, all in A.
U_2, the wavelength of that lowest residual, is 7786.0 A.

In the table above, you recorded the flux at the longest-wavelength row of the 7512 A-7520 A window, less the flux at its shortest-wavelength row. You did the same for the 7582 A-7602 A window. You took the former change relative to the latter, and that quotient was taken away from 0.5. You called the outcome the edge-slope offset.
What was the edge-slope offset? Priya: 1.1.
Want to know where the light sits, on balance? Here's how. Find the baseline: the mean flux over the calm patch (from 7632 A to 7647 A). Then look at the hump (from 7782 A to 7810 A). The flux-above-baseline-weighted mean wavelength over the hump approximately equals 7796.6 A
